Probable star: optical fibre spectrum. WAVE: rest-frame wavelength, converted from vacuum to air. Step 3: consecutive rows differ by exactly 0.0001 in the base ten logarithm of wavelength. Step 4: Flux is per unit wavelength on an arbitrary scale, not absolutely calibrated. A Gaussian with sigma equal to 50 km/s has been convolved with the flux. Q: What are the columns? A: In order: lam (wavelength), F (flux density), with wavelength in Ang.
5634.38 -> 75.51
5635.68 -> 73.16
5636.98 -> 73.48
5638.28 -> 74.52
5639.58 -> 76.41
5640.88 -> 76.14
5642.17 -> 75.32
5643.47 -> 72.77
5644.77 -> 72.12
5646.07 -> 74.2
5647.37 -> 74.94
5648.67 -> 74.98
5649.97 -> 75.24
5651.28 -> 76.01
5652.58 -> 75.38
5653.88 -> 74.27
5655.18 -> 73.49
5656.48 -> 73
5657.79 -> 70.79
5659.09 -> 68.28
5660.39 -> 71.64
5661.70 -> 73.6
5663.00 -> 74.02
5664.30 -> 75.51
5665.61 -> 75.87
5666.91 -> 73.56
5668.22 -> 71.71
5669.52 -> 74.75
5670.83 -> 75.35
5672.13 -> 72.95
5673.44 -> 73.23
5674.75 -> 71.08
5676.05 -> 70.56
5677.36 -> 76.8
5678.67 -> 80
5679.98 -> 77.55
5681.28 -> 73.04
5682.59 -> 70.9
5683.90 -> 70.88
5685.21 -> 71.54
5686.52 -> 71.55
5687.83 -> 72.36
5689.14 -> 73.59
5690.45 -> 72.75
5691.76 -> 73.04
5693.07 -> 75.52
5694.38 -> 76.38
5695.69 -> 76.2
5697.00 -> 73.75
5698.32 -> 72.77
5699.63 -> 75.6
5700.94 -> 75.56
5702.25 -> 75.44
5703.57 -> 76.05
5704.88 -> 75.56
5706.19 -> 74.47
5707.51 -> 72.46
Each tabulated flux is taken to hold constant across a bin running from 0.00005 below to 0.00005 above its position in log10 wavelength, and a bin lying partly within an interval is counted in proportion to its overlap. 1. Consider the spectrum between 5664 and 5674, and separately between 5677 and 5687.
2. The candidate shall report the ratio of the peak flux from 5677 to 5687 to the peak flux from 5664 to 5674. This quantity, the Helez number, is 1.05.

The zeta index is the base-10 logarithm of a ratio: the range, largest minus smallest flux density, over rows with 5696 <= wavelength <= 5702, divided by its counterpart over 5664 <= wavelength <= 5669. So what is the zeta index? -0.2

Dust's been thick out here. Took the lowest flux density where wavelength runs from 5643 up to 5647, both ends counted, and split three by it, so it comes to 0.0416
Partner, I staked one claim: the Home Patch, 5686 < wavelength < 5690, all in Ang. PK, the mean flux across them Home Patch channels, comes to 72.5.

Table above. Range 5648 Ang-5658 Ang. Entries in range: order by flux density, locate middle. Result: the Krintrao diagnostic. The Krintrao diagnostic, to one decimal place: 74.6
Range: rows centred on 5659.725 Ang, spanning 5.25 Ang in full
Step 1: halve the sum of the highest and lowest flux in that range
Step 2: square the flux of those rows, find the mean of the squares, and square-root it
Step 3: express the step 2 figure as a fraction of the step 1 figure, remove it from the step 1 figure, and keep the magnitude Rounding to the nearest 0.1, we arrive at 69.9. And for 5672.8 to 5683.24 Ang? 74.3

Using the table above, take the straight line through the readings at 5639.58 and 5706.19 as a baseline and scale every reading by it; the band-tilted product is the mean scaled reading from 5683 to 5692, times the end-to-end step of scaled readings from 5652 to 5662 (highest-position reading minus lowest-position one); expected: -0.02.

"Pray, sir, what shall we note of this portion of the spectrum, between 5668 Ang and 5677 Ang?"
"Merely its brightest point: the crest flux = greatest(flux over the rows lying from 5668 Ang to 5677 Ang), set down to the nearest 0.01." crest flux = 75.35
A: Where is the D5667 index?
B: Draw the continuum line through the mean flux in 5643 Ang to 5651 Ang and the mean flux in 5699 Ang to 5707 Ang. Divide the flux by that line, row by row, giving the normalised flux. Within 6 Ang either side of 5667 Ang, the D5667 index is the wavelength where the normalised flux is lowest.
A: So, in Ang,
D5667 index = 5668.22 Ang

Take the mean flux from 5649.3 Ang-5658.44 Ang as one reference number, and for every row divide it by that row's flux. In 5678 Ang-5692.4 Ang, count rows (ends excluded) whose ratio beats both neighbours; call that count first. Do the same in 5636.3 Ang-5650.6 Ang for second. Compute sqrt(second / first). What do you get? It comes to 0.71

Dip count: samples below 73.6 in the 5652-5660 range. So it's 4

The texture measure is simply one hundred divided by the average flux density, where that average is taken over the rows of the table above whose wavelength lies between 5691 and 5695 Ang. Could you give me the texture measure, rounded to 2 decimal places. 1.33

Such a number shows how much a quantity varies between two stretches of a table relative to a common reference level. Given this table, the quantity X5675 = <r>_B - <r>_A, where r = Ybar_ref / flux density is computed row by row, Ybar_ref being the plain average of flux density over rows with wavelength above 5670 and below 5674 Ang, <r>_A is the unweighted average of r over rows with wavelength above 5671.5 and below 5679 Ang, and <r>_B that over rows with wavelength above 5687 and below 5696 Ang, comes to -0.004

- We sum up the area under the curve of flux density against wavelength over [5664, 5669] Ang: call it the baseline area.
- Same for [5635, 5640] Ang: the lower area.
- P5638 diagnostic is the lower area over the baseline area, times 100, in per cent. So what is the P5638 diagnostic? 100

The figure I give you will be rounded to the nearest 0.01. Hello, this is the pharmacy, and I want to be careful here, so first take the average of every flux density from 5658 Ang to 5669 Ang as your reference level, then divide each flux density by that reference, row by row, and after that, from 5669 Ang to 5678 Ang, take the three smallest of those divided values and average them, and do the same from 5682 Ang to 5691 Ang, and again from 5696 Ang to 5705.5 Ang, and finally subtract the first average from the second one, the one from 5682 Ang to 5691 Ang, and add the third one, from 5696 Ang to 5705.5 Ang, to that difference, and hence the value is 1.01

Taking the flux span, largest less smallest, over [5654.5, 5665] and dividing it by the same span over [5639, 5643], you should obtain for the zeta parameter 6.6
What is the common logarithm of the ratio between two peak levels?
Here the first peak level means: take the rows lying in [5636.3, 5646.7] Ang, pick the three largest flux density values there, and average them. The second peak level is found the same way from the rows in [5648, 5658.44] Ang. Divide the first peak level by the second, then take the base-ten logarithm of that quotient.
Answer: 0.0024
